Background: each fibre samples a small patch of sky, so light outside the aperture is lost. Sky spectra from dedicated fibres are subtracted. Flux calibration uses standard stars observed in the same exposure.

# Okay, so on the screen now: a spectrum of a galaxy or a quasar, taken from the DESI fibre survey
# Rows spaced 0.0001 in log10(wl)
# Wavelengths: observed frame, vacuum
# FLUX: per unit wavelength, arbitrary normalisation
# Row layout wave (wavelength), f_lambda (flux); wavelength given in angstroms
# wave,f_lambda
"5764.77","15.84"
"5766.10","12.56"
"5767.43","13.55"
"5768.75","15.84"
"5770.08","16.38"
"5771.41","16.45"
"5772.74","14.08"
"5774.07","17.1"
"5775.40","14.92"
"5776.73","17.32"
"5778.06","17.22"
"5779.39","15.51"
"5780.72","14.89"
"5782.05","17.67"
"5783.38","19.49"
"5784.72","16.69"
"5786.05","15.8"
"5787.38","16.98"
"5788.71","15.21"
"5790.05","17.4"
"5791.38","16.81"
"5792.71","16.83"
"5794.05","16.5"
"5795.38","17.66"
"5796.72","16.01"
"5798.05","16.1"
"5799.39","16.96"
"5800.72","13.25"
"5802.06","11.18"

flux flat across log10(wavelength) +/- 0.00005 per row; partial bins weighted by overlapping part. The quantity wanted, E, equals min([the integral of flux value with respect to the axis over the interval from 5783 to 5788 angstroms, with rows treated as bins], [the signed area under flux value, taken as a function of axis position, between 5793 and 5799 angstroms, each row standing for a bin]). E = 85.5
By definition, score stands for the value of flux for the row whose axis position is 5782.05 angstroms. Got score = 17.67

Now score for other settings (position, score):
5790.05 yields 17.4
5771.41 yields 16.45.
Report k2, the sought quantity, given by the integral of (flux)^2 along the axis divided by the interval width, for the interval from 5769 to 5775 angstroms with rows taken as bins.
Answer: 255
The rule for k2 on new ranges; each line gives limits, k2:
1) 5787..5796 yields 281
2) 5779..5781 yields 232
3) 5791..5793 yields 283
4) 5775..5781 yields 260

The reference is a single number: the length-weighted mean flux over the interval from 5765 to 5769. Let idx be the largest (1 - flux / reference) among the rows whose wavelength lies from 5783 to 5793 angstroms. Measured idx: -0.086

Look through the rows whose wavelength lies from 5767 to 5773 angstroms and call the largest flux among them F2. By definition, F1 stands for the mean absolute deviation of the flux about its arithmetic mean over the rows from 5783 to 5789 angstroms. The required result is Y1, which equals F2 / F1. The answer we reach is 14.7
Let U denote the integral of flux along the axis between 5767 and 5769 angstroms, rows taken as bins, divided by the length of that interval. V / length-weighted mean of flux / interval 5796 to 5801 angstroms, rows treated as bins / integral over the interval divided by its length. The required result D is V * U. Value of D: 231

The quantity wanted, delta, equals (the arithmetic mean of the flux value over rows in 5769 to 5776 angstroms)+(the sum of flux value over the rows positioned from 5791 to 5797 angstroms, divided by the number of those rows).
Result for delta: 32.5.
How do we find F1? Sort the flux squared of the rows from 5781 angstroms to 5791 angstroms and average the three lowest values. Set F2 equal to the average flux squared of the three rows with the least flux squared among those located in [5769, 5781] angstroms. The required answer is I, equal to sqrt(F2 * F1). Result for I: 233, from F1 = 253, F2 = 214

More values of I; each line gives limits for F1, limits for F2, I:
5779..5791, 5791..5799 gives 246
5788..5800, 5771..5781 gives 231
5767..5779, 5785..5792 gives 226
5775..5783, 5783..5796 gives 239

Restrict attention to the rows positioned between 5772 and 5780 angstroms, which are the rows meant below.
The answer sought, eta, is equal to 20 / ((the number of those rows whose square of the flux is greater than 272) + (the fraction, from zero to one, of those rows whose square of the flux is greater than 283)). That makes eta 5.7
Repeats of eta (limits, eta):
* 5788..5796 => 3.6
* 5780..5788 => 4.4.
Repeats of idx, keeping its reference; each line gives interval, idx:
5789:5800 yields -0.143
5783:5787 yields -0.128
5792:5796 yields -0.178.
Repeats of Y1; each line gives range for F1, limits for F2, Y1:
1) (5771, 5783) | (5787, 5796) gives 15.5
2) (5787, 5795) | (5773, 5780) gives 33.9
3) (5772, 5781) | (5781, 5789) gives 16.8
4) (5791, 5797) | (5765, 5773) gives 40.6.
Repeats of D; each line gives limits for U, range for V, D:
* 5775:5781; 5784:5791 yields 265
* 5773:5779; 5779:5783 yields 268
